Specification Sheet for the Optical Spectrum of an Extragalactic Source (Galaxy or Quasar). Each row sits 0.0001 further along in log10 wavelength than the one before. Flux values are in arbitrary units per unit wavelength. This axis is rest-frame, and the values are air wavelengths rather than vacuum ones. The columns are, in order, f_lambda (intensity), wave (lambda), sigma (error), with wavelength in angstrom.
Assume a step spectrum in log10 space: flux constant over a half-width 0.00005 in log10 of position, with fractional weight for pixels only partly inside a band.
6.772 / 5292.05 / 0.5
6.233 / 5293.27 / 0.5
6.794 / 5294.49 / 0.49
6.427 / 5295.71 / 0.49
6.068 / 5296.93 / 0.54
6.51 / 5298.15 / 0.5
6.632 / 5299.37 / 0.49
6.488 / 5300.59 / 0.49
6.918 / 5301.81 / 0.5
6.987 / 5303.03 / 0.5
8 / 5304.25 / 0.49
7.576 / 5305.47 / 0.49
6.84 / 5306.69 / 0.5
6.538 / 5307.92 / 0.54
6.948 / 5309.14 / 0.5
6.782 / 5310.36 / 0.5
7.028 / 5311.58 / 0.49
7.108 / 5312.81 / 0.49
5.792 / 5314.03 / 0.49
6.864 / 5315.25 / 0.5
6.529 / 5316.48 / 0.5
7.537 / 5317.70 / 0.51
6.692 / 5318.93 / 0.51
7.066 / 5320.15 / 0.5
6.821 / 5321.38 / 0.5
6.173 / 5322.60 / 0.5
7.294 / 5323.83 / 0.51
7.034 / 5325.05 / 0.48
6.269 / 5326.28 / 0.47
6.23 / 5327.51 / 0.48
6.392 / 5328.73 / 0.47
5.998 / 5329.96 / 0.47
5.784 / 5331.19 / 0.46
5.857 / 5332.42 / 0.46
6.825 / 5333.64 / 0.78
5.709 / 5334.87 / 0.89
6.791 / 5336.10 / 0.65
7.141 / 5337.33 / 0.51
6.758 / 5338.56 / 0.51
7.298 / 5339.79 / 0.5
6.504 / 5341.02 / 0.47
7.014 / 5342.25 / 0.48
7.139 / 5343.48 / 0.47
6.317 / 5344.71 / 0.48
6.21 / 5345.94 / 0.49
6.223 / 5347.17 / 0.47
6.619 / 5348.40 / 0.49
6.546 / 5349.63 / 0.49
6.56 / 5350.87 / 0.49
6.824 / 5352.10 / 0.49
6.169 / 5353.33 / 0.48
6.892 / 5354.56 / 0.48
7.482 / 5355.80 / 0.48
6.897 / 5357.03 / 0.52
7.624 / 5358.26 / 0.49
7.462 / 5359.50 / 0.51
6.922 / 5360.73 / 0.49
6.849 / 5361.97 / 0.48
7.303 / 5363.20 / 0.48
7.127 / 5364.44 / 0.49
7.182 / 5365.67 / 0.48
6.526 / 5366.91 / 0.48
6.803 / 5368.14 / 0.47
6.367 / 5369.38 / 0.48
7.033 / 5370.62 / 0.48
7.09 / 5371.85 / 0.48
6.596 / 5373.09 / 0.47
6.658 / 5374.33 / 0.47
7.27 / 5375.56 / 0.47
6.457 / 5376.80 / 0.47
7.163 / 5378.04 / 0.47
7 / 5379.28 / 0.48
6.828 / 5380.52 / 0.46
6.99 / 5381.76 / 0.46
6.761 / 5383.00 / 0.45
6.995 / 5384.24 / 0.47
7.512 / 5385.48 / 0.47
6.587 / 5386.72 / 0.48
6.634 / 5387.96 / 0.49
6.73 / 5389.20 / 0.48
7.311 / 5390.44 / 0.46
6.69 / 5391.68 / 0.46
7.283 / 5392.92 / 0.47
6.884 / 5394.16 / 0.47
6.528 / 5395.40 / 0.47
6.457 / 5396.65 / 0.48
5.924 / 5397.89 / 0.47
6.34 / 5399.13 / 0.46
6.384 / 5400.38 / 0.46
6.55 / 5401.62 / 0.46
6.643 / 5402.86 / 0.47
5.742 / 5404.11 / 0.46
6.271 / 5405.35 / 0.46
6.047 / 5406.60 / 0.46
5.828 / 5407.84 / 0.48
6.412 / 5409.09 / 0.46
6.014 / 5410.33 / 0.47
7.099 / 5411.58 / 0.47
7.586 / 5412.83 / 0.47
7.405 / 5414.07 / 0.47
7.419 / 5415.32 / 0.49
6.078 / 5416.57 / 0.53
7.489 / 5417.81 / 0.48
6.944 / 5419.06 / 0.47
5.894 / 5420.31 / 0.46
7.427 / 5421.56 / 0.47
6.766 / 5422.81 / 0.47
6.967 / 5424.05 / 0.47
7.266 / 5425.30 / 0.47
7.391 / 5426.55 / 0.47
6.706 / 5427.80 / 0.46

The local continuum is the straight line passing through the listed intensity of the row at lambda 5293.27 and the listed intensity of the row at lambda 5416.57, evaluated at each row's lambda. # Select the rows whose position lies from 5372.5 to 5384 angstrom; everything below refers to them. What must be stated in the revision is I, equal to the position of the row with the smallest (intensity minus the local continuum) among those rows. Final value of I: 5376.80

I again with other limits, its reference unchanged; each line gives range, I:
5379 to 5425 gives 5404.11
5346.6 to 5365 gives 5353.33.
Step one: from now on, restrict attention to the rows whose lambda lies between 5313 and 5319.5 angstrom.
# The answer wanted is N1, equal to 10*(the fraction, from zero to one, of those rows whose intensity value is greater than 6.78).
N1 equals 4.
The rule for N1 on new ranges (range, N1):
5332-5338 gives 6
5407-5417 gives 5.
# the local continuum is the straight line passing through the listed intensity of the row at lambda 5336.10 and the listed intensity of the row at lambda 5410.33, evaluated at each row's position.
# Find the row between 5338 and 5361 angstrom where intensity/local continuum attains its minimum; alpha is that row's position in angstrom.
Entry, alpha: 5345.94 angstrom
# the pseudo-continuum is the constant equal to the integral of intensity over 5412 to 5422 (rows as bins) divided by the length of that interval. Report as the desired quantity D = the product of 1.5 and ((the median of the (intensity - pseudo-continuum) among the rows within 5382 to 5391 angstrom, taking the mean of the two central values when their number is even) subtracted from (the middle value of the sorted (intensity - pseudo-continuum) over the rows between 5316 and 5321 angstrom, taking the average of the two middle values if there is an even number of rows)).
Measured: 0.18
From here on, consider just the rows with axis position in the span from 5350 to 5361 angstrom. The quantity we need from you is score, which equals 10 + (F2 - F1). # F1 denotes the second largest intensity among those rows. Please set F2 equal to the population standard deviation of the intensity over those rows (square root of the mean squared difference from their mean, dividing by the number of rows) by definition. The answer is 3.0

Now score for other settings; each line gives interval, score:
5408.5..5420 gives 3.1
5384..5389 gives 3.4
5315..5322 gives 3.3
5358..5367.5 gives 2.9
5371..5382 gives 3.1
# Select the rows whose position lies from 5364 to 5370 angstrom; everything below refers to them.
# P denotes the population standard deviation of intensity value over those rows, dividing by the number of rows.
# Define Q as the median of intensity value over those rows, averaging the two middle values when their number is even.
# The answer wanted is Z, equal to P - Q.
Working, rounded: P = 0.32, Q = 6.80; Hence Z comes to -6.48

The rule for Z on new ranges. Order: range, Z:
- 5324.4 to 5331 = -5.92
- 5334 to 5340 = -6.24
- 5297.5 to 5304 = -6.42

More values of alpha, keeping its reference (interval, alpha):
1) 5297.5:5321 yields 5314.03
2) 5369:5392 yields 5369.38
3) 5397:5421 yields 5404.11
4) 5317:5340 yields 5334.87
